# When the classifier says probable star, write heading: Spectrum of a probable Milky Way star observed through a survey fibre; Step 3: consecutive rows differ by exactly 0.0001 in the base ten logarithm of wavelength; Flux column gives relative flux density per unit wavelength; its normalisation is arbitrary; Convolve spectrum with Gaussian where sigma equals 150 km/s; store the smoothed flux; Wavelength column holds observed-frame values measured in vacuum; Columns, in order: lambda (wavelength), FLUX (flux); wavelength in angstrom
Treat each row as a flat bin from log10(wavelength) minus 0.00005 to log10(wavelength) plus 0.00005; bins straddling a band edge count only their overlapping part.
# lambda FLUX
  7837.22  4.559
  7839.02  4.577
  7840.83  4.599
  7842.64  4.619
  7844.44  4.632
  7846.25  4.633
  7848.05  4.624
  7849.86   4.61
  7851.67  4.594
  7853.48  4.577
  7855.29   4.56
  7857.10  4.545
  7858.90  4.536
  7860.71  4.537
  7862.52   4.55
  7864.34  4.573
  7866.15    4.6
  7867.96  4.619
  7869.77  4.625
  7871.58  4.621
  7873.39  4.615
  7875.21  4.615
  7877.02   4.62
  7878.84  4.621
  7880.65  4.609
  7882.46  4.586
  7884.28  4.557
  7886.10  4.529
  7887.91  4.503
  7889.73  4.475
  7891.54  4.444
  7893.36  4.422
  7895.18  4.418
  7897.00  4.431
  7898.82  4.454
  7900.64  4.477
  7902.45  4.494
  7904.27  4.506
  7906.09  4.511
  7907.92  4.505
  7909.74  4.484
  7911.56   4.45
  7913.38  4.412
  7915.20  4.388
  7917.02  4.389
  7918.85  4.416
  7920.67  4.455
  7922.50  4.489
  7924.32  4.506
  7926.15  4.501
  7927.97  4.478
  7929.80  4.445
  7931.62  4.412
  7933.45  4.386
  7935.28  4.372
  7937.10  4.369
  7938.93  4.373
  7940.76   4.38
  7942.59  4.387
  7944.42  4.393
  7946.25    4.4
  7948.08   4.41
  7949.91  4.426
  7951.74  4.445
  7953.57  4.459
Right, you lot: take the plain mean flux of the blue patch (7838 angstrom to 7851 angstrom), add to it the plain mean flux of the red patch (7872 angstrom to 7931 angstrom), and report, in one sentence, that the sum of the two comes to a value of 9.11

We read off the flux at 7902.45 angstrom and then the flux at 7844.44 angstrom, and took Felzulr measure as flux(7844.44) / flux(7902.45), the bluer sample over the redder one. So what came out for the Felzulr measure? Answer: 1.03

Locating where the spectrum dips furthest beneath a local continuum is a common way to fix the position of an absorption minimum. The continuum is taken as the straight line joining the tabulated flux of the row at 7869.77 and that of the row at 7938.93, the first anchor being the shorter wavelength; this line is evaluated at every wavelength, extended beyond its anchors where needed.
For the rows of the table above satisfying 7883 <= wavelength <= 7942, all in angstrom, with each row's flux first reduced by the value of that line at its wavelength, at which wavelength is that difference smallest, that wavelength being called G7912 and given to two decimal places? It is 7893.36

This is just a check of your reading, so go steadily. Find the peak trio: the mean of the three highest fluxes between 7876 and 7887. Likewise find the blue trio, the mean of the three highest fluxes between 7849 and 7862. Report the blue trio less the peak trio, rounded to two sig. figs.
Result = -0.023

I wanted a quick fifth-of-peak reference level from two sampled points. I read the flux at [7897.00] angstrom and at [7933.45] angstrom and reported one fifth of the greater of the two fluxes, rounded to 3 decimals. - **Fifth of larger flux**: 0.886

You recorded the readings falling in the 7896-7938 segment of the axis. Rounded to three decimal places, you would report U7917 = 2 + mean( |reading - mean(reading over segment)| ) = 2.041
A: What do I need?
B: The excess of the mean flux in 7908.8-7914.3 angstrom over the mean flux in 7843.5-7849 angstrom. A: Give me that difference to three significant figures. -0.181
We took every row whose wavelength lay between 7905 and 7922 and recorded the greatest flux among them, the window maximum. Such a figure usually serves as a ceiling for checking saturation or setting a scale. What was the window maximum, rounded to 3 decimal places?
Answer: 4.511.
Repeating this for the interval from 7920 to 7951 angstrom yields 4.506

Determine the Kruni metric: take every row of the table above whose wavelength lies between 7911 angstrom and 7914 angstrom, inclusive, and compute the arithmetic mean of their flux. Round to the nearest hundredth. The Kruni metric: 4.43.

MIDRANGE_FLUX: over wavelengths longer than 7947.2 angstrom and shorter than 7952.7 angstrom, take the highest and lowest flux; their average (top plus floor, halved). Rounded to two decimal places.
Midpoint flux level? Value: 4.43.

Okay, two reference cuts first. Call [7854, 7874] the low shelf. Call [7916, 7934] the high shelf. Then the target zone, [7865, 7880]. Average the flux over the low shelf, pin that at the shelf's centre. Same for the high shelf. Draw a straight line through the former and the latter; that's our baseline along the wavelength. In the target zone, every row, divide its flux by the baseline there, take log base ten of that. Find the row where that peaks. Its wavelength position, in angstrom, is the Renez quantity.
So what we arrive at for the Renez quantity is 7878.84 angstrom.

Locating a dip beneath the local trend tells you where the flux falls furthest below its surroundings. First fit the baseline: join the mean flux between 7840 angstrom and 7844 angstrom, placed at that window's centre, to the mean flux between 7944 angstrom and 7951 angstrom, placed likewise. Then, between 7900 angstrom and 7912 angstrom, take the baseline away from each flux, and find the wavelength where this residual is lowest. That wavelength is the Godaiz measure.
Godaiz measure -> 7911.56 angstrom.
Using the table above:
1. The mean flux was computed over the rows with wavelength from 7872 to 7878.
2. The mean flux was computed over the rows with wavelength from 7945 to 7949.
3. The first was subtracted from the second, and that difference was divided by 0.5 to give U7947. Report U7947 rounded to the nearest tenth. -0.4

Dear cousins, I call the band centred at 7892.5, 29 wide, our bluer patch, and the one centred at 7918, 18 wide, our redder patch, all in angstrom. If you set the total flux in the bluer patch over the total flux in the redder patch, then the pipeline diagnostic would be 1.62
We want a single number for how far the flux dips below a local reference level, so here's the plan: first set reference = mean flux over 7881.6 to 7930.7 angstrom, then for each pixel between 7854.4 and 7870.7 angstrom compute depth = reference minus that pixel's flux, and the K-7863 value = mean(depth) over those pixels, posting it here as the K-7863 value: -0.10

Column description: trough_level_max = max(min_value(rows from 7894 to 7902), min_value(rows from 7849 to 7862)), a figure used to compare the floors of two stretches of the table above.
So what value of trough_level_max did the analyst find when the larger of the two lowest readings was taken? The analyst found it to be 4.54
